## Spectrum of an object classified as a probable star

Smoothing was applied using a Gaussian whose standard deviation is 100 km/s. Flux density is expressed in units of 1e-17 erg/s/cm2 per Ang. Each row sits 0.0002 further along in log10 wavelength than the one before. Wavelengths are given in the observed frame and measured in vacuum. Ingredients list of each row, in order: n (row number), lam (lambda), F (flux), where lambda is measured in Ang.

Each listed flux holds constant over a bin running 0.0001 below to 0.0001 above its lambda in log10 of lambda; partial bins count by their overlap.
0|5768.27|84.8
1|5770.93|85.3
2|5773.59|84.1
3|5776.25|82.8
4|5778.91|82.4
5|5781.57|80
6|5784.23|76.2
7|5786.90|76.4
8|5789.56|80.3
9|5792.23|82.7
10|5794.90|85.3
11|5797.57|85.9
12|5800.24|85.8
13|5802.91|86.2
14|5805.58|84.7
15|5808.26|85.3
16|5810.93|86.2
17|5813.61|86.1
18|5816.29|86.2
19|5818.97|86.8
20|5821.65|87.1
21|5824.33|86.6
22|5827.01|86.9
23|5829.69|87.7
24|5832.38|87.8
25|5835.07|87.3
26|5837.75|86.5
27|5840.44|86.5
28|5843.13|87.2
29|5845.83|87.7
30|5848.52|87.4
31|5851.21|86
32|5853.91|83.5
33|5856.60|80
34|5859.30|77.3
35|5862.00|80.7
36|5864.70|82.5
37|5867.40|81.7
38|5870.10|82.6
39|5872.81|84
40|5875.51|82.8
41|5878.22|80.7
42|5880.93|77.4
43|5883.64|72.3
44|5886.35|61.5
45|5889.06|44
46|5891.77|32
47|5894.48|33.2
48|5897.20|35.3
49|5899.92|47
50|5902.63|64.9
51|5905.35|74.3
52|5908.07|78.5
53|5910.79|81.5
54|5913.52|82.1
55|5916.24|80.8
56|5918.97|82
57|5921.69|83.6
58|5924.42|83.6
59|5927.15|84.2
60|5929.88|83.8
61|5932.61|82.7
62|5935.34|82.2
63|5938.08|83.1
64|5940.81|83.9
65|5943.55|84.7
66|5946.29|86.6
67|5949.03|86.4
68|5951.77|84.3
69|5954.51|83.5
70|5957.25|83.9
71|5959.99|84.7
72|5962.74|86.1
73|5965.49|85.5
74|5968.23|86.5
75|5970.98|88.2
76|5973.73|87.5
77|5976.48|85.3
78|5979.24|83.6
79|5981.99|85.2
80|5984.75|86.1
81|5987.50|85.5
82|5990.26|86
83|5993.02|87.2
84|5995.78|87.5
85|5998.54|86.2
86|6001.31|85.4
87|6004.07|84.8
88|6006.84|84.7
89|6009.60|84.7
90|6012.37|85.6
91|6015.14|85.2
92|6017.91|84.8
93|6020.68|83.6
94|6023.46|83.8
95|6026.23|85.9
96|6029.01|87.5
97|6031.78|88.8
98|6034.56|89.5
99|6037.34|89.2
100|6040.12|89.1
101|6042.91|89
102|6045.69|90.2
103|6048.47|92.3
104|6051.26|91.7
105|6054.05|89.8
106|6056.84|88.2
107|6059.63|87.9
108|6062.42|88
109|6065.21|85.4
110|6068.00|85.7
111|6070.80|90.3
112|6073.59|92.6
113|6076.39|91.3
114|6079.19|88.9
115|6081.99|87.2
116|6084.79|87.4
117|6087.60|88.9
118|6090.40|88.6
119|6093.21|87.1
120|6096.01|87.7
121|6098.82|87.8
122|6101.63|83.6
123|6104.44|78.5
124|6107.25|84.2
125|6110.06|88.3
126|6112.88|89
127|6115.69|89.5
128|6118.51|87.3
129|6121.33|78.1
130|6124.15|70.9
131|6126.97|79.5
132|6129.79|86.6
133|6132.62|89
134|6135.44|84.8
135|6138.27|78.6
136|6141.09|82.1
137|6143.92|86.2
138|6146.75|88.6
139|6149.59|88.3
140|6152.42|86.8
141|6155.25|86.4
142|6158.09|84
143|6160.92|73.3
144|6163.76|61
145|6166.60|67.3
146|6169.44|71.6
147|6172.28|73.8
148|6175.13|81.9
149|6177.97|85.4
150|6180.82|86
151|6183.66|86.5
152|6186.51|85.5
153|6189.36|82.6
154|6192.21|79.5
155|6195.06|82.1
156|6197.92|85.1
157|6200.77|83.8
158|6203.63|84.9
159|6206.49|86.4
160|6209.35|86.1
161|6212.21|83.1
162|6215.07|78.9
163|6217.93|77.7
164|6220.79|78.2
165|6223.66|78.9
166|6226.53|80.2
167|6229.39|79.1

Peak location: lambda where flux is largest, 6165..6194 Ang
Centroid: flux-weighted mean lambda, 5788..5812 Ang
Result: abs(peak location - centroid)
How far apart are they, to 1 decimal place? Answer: 383.3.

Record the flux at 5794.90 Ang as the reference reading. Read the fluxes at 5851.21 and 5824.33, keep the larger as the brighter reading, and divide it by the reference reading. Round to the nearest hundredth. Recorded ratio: 1.02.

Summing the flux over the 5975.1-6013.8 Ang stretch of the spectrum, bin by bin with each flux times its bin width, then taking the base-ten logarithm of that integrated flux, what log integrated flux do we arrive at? 3.52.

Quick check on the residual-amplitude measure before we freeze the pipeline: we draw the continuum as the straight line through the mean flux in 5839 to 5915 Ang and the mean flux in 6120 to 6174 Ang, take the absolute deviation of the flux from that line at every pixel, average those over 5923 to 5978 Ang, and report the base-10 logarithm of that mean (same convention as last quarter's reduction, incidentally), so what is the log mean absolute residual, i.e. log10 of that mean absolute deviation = 1.01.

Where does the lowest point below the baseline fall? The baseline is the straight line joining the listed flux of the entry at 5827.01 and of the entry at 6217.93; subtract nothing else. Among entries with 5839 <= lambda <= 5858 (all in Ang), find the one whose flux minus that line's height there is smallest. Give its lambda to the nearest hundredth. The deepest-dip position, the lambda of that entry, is 5856.60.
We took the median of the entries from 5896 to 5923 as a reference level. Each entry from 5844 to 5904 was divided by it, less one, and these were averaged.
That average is -0.12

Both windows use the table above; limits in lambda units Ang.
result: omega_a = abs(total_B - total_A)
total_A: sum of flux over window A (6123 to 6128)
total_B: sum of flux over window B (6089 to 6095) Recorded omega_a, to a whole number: 25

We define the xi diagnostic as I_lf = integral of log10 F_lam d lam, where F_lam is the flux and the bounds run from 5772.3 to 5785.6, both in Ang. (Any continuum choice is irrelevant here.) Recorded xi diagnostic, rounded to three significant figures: 25.4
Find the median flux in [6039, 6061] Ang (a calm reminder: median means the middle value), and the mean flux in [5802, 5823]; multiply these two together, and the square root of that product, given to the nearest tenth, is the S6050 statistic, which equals 87.7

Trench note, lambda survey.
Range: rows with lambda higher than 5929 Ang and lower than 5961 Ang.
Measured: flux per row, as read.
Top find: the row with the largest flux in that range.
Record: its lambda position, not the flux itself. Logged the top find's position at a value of 5946.29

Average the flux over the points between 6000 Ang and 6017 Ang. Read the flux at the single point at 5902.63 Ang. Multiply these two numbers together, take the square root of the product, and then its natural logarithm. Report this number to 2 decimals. 4.31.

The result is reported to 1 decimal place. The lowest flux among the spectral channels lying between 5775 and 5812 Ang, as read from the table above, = 76.2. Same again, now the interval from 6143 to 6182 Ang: 61.0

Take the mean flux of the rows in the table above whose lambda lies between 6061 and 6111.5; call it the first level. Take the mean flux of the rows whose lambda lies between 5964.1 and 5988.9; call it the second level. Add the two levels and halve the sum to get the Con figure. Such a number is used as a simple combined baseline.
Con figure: 87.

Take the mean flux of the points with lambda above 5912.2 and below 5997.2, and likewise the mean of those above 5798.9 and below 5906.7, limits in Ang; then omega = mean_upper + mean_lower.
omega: 162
